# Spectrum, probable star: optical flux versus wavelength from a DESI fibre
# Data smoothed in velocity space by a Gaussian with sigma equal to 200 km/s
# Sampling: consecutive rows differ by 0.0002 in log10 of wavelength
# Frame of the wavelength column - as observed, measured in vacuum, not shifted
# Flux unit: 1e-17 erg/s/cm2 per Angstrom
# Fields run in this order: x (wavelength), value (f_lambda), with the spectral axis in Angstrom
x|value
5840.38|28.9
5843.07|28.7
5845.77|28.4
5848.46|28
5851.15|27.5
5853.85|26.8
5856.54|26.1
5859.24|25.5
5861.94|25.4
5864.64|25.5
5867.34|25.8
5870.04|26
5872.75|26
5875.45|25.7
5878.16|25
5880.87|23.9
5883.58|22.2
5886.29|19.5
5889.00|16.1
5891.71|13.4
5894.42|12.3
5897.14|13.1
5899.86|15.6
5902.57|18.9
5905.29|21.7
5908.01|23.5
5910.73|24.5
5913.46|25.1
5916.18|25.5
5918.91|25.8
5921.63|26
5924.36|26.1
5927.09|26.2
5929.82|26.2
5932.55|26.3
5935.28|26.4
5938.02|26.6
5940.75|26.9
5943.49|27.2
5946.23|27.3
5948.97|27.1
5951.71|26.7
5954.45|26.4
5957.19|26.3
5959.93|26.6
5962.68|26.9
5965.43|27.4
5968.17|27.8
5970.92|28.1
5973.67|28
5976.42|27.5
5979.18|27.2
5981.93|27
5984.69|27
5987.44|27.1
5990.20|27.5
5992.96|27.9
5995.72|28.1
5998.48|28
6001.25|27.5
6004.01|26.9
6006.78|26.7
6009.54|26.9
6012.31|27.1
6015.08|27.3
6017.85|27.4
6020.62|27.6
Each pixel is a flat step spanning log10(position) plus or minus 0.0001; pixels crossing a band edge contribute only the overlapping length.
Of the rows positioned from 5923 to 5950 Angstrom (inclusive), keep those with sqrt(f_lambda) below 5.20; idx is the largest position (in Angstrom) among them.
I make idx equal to 5940.75 Angstrom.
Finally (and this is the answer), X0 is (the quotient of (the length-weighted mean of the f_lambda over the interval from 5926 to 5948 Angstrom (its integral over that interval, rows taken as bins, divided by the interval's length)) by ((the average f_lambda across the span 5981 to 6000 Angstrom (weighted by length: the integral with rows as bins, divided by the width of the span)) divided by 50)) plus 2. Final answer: 50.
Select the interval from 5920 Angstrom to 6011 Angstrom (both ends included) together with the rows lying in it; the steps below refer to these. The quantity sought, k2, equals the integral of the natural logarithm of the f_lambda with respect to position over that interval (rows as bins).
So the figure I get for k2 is 300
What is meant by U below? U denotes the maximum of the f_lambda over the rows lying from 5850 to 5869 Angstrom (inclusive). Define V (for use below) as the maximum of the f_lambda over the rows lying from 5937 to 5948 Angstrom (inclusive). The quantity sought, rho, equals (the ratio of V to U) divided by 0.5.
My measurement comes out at 1.99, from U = 27.5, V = 27.3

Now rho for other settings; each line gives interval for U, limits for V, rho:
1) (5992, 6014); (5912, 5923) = 1.85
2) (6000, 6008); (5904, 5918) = 1.85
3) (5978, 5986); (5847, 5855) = 2.06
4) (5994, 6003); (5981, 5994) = 1.99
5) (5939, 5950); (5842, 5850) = 2.10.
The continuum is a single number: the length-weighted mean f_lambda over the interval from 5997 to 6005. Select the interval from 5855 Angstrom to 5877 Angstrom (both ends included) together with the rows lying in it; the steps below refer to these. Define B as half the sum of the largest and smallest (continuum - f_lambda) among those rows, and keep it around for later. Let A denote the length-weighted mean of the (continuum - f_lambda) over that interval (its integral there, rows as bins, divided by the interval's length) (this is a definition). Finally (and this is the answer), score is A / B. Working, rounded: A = 1.7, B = 1.7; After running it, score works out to 1.00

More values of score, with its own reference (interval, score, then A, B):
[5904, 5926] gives 0.75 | 2.7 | 3.6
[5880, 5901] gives 1.13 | 10.6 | 9.4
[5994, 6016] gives 1.79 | 0.2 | 0.1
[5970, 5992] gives -1.57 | 0.1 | -0.1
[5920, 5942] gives 1.12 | 1.2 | 1.0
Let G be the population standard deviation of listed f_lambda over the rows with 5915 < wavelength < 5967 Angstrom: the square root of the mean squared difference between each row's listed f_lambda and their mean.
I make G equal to 0.51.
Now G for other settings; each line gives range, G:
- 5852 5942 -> 4.36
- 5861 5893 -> 4.11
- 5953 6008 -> 0.56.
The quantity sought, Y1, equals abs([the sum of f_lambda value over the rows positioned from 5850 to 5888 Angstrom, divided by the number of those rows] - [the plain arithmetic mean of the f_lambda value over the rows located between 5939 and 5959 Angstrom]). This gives 1.8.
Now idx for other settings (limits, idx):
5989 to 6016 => 6009.54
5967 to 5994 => 5984.69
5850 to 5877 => 5875.45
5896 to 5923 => 5921.63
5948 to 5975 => 5962.68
